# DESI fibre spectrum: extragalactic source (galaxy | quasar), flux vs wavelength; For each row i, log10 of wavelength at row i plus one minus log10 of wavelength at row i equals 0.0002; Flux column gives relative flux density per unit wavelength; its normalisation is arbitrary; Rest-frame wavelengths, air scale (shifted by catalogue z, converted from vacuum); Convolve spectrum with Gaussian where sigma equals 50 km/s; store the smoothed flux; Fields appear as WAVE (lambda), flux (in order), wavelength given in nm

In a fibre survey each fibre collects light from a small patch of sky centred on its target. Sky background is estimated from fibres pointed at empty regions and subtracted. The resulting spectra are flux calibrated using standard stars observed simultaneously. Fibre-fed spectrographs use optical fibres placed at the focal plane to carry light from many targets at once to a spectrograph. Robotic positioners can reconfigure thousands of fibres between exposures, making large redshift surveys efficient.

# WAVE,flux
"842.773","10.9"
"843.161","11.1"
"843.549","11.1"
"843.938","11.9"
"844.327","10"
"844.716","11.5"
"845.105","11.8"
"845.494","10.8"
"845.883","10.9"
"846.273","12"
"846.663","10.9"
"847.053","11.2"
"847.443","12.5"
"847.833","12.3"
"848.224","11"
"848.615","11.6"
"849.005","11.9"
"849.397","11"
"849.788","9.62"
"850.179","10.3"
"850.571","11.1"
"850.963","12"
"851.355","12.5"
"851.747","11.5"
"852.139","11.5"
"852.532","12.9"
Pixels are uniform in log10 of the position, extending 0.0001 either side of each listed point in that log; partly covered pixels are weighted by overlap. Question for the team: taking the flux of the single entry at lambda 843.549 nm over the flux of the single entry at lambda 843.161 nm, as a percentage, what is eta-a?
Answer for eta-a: 100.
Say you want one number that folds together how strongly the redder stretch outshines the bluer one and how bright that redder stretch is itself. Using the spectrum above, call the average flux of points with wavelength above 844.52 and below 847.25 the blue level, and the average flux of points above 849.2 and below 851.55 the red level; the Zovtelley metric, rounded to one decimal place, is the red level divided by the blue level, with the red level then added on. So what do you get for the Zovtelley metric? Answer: 12.1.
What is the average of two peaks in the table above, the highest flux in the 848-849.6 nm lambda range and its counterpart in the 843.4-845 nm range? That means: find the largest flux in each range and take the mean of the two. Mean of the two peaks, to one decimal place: 11.9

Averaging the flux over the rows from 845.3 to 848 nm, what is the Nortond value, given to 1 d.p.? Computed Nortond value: 11.5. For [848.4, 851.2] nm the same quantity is 11.1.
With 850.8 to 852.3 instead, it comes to 11.9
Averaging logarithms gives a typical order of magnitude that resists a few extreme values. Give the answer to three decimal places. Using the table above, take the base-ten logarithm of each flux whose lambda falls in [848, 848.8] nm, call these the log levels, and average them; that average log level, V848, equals 1.053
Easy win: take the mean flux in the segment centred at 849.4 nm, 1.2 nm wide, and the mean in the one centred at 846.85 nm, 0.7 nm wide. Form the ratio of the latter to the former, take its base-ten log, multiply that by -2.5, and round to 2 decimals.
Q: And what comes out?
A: -0.02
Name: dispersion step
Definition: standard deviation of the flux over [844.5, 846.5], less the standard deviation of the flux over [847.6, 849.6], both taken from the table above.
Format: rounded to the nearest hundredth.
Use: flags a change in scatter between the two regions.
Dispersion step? -0.03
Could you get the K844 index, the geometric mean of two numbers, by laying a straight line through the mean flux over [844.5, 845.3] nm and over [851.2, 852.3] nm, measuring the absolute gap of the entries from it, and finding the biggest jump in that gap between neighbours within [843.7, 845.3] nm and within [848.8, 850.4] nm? 1.4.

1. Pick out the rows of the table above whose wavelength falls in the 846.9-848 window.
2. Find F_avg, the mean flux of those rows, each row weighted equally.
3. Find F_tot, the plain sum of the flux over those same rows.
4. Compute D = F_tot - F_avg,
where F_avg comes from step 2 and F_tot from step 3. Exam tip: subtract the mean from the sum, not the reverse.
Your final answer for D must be 24.0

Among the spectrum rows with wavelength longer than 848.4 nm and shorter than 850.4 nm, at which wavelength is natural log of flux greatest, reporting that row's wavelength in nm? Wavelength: 849.005 nm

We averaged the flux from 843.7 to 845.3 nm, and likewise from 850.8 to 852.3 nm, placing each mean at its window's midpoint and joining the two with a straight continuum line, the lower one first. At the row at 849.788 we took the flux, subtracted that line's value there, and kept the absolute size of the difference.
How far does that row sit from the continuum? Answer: 2.1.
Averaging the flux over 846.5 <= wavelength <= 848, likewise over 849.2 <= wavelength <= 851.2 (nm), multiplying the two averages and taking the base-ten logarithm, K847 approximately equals 2.10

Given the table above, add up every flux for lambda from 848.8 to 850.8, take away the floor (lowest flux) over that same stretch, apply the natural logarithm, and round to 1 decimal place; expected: 3.8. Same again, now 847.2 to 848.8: 3.6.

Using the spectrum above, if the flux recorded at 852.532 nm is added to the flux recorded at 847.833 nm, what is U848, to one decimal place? 25.2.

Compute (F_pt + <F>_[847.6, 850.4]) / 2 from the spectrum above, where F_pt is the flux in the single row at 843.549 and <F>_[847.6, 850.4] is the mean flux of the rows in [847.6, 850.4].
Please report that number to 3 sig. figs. 11.1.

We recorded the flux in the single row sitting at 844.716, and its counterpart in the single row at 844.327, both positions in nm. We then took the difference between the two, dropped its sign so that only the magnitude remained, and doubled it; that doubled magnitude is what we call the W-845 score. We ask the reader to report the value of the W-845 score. 3.0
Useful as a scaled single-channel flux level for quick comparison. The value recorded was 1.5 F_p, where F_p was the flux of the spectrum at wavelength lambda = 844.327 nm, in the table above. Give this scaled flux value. 15.0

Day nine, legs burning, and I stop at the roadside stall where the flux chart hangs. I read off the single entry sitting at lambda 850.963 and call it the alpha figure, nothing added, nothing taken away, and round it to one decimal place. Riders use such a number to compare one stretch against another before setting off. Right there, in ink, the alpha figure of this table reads 12.0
